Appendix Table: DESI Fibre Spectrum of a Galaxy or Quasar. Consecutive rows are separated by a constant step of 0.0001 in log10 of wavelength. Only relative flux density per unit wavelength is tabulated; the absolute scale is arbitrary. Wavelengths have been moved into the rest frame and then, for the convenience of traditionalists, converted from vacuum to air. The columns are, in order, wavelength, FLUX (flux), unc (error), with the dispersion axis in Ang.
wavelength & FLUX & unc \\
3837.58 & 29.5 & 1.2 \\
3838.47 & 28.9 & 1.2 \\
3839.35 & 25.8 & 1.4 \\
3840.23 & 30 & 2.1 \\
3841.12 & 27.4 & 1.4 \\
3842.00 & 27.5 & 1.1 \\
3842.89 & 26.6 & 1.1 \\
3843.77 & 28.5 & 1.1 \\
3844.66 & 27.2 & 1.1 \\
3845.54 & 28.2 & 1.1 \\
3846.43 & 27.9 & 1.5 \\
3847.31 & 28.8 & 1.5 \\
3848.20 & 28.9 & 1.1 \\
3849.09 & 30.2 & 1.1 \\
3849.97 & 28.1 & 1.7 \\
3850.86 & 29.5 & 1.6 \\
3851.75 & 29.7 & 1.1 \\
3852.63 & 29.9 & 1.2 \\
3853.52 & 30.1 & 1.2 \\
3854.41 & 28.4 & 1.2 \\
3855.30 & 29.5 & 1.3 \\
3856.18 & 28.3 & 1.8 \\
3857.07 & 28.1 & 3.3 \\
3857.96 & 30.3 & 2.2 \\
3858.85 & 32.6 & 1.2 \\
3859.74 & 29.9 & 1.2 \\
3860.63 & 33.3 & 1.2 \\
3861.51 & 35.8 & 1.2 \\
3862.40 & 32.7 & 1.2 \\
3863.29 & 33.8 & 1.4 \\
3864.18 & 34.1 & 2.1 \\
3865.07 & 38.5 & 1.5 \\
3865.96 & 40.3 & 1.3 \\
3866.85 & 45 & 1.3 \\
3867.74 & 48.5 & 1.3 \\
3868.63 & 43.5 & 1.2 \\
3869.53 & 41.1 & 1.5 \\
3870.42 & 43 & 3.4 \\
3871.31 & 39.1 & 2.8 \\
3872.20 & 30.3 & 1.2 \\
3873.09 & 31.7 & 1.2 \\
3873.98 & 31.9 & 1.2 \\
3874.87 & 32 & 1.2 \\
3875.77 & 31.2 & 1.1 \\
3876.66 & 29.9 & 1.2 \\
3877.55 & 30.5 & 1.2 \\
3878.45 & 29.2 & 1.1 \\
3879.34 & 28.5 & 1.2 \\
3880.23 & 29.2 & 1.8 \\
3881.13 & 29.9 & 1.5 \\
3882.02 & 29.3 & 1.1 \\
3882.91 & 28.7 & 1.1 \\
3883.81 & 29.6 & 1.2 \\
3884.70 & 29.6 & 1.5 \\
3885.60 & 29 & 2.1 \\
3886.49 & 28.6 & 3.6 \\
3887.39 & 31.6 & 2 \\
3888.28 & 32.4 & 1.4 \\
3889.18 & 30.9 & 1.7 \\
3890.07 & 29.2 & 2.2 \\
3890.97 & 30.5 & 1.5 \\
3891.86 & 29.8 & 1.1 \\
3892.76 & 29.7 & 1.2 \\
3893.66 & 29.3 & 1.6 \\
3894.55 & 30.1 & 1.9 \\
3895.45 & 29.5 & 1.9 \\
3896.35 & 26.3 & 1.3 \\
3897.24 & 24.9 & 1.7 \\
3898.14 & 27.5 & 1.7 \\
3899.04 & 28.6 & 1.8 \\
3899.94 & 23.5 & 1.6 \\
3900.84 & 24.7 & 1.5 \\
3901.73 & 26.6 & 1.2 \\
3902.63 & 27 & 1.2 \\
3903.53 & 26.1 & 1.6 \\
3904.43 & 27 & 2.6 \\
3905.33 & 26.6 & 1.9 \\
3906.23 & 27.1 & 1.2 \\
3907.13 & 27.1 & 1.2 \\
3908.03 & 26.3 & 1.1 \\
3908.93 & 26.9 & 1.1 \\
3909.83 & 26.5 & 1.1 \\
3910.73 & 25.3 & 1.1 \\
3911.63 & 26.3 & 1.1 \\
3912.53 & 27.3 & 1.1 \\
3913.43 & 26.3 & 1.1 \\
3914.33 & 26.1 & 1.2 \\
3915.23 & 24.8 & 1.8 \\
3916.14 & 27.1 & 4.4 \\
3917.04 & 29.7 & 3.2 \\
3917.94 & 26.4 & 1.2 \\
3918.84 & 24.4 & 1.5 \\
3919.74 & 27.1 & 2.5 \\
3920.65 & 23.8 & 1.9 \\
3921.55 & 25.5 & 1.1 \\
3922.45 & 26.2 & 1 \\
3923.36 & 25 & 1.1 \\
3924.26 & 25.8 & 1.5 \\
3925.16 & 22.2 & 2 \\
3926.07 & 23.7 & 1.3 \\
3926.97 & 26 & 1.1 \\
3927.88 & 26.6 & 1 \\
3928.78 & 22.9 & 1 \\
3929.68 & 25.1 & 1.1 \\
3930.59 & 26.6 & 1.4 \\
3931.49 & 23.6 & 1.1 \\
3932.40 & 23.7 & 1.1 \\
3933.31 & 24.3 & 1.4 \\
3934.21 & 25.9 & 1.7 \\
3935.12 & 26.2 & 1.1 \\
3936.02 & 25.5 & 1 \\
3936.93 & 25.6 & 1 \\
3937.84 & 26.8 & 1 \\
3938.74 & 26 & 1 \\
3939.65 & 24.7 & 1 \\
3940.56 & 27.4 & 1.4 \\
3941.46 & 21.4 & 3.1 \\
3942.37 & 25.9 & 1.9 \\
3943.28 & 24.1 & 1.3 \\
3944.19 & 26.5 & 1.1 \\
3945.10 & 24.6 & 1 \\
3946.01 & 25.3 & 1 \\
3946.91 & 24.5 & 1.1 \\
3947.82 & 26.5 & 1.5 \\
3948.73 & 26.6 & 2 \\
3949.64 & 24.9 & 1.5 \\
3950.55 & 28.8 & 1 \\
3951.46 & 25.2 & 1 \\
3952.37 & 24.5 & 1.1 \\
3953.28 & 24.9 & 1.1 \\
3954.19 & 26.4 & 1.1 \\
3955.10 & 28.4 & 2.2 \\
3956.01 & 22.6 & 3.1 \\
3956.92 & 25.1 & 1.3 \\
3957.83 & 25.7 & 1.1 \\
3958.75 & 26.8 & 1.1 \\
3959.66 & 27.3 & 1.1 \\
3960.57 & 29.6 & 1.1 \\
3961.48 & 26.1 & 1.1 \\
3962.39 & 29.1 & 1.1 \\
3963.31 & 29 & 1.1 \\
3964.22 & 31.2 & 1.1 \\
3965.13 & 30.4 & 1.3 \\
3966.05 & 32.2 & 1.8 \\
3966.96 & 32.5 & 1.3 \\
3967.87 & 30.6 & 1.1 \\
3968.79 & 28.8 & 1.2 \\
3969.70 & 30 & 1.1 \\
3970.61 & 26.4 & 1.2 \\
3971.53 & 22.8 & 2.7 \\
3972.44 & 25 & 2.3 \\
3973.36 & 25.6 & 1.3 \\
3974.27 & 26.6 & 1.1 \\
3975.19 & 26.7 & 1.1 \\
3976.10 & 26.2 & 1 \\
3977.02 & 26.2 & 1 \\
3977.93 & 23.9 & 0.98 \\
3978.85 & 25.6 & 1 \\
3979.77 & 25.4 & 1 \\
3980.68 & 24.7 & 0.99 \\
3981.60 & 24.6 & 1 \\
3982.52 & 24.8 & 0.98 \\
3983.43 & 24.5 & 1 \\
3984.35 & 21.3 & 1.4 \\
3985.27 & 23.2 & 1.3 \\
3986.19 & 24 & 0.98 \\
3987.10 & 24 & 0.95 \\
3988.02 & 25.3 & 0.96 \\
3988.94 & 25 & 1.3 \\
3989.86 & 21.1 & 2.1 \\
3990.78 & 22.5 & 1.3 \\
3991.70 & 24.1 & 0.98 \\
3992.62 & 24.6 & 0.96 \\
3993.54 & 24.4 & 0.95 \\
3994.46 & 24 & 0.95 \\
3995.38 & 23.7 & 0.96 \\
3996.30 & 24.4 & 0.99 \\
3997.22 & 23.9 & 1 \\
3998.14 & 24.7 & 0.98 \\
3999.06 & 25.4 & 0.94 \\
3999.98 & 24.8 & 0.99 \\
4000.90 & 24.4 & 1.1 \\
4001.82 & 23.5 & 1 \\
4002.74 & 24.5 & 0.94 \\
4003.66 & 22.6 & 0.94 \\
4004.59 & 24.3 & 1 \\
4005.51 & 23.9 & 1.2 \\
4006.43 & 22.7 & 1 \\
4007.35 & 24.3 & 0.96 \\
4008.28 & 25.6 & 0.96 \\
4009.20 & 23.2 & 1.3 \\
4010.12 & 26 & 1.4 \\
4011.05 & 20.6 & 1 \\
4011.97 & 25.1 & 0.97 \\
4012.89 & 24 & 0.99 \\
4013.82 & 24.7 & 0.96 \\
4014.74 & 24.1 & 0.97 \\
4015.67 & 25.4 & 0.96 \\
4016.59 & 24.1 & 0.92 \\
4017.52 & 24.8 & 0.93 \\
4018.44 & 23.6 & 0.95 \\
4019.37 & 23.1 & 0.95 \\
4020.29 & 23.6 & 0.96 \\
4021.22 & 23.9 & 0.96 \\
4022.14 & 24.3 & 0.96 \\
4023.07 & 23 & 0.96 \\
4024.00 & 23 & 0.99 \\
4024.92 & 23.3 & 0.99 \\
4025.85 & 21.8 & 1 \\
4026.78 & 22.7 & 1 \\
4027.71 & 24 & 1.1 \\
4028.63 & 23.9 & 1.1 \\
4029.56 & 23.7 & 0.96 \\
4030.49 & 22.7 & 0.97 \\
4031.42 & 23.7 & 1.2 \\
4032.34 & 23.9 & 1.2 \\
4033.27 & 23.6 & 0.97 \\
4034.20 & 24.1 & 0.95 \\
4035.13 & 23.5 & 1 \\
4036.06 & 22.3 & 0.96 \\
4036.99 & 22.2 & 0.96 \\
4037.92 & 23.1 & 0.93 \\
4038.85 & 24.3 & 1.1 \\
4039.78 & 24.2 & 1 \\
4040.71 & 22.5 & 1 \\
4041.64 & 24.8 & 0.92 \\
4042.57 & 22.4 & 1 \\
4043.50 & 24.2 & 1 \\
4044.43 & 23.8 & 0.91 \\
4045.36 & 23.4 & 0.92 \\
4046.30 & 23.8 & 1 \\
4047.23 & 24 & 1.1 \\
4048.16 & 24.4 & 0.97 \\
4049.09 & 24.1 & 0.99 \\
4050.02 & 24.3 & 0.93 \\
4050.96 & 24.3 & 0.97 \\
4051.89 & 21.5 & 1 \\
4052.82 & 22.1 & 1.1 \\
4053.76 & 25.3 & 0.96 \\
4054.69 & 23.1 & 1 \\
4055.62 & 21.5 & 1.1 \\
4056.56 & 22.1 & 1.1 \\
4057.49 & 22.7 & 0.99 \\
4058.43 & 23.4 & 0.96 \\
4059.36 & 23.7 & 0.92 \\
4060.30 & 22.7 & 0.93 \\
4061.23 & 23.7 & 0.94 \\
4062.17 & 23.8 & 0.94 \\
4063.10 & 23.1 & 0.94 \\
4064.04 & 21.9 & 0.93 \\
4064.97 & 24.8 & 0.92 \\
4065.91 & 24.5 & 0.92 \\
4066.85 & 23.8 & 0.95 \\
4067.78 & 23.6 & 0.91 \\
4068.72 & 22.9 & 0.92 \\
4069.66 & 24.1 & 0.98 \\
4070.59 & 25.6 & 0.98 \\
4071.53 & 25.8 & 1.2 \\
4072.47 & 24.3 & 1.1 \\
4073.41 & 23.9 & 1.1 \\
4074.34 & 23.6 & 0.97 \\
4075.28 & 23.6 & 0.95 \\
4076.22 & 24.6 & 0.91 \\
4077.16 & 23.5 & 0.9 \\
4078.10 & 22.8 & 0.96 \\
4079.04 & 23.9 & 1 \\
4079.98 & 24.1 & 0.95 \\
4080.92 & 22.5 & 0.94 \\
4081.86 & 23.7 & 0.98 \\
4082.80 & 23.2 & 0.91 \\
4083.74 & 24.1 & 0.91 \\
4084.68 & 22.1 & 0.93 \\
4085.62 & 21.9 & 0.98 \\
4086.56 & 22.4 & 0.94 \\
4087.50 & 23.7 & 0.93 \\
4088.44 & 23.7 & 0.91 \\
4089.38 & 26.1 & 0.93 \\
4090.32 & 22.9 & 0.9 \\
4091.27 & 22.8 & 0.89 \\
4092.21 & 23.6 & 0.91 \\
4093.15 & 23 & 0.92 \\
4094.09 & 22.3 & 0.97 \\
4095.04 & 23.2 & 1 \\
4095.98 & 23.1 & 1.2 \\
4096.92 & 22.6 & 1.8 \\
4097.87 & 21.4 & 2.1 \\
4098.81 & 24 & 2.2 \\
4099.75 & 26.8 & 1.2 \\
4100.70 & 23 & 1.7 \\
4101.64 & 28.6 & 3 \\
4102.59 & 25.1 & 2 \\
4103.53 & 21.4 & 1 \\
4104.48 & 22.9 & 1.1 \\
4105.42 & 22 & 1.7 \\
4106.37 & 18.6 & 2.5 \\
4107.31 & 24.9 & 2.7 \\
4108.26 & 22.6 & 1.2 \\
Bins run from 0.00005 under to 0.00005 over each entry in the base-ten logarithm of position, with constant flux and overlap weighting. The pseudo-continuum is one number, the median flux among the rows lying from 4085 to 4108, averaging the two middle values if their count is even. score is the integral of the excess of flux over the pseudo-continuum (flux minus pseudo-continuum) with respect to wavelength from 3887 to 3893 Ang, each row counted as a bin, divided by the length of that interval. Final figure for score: 7.6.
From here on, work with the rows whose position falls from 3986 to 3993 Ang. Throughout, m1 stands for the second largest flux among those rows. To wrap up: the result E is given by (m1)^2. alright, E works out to 625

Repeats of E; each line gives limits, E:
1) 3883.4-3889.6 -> 999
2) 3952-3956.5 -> 697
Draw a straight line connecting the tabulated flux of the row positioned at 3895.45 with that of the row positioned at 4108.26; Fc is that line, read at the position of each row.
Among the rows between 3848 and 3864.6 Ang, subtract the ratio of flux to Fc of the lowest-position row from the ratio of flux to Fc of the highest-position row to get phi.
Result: 0.19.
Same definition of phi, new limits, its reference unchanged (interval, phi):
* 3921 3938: 0.06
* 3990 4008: 0.09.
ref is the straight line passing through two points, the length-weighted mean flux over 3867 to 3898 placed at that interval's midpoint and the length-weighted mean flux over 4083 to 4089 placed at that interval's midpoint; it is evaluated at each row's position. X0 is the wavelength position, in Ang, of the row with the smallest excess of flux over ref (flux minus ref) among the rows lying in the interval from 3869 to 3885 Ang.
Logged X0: 3879.34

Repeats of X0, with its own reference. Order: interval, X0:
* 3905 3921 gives 3920.65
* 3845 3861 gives 3846.43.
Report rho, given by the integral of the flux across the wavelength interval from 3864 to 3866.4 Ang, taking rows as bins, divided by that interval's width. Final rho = 38.0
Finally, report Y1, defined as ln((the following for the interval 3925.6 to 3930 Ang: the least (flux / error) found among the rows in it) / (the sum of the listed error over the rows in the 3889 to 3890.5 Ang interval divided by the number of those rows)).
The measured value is 2.24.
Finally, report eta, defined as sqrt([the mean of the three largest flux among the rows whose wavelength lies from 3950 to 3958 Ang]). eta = 5.3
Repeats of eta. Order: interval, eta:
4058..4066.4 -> 4.9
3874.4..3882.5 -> 5.6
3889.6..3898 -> 5.5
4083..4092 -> 5.0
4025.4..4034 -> 4.9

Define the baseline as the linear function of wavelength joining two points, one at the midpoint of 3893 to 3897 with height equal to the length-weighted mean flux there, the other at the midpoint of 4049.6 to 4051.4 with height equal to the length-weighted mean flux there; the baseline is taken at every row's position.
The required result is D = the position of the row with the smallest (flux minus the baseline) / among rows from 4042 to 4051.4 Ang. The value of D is 4042.57 Ang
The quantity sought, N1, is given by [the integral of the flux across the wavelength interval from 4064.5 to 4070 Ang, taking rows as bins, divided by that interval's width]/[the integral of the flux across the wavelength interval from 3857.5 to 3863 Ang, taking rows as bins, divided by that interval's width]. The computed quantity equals 0.74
